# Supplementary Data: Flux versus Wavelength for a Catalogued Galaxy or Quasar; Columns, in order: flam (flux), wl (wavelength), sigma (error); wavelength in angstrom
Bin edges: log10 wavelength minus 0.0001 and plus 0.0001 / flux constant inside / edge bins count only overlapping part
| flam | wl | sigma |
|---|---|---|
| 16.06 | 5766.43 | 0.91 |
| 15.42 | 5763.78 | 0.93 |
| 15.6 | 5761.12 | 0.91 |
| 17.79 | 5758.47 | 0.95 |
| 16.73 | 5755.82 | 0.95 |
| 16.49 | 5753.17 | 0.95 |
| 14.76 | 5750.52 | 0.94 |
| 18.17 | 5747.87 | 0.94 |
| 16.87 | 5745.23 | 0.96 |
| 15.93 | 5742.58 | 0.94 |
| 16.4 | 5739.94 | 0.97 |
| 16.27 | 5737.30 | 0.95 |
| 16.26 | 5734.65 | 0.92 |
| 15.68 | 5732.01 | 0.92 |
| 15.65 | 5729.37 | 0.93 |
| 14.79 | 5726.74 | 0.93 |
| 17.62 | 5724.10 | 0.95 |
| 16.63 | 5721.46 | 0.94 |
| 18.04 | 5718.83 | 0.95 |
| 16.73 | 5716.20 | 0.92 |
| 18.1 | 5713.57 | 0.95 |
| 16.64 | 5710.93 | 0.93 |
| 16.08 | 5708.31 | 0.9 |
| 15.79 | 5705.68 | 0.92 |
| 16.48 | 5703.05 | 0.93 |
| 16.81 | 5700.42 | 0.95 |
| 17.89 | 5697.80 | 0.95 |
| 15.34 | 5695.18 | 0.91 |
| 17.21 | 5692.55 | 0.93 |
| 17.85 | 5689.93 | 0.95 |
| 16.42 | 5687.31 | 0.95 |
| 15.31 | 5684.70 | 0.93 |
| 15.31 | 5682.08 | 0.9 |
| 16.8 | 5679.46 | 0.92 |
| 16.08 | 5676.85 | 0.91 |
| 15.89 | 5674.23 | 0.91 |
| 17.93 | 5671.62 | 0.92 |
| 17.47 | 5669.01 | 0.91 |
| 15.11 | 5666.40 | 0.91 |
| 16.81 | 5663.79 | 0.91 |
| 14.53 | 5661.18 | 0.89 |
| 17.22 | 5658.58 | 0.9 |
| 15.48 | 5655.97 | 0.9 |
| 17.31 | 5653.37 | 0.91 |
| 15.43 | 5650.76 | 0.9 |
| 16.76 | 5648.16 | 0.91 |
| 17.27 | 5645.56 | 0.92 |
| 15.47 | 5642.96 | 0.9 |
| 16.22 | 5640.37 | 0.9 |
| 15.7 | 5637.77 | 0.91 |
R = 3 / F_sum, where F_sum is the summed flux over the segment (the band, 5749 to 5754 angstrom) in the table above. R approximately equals 0.0960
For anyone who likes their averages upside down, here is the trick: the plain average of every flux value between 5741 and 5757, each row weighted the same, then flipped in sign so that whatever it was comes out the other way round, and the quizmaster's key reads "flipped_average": -16.5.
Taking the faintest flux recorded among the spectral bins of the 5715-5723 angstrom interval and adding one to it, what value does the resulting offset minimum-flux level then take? 17.6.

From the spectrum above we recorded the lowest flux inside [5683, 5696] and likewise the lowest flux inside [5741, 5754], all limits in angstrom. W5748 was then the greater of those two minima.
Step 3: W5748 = 15.3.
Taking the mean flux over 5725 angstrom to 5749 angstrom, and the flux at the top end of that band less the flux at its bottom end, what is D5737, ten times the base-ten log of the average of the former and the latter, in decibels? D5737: 9.9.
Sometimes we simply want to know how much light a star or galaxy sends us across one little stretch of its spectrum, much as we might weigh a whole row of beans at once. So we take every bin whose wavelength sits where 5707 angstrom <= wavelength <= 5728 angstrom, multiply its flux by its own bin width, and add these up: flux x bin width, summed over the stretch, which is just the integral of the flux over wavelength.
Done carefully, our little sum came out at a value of 354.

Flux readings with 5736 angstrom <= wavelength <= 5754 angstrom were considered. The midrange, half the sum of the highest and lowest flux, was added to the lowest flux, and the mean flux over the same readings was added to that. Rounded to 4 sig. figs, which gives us 47.64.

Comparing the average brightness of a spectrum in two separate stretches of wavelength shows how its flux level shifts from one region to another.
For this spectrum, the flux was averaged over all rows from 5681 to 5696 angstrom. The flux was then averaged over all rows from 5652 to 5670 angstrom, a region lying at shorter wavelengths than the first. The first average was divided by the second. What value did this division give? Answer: 1.00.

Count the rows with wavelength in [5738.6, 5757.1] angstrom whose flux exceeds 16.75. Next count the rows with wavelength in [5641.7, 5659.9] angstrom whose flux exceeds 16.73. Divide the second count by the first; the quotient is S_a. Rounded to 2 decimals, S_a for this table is 2.00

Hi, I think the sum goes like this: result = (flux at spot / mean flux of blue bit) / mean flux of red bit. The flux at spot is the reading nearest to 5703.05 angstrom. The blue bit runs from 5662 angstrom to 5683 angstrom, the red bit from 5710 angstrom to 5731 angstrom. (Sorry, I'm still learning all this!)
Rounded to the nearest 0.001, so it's 0.060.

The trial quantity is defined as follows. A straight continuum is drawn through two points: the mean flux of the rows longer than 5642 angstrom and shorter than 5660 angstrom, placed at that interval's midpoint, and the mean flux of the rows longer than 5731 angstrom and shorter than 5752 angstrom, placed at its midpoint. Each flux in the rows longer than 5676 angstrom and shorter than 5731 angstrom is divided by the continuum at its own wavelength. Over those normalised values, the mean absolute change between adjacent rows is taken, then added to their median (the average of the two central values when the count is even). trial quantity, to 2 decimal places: 1.09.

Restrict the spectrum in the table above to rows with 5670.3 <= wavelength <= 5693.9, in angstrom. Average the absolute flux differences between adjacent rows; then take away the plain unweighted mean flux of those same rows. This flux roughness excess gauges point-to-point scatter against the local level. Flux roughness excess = -15.6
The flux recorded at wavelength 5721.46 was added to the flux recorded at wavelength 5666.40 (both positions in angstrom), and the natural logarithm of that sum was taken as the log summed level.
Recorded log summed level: 3.46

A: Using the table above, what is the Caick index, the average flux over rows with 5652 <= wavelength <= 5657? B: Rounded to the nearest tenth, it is 16.4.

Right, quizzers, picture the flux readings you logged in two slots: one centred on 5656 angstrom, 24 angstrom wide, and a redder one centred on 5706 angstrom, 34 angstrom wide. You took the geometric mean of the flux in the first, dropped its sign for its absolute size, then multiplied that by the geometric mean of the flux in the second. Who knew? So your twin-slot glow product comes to 273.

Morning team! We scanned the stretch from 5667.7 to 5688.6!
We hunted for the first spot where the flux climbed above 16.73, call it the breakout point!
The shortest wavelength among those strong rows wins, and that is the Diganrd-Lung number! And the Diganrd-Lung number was 5669.01 angstrom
